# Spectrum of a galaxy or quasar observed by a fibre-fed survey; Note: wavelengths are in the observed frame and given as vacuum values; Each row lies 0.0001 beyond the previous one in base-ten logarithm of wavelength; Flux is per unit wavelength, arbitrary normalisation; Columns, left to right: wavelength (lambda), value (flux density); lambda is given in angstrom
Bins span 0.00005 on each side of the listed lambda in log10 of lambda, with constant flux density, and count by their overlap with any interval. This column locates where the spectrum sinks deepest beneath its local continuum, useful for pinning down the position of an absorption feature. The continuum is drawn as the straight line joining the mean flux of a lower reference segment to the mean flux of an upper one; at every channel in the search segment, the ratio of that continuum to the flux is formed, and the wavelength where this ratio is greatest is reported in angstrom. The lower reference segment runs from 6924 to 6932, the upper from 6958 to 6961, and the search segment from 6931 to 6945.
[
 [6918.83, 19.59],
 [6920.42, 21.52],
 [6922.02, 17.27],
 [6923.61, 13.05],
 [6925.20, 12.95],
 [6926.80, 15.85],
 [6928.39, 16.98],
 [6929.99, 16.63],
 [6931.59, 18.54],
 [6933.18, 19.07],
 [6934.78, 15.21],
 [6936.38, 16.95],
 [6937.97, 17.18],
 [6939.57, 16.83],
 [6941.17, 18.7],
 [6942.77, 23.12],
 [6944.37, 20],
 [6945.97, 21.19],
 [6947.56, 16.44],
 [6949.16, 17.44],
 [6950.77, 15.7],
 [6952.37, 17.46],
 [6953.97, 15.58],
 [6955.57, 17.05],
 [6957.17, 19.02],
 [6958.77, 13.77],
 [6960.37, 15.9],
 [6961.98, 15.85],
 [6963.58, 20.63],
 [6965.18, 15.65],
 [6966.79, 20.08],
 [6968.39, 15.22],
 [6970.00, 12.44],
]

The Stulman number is 6934.78 angstrom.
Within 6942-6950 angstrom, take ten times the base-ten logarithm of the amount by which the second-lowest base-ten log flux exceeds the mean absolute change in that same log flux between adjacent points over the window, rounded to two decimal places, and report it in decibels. 0.74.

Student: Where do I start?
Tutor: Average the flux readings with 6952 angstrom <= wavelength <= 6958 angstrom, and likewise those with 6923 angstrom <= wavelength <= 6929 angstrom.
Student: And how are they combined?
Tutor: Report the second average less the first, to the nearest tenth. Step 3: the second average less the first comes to -2.6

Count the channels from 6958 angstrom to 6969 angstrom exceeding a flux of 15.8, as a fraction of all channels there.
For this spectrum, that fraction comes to 0.57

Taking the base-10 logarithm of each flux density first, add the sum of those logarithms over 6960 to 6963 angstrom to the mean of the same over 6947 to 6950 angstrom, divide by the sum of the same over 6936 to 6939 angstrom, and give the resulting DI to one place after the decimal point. 1.5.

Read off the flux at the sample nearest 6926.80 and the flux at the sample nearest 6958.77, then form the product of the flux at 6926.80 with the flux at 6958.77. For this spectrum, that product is 218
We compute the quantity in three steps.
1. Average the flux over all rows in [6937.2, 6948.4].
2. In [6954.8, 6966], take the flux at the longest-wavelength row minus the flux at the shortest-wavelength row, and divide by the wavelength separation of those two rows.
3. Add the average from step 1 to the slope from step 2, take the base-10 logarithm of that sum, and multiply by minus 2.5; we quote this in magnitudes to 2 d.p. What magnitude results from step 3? -3.19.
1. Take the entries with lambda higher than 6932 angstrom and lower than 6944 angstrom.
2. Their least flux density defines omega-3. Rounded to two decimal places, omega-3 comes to 15.21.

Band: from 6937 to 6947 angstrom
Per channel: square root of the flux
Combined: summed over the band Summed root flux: 26.5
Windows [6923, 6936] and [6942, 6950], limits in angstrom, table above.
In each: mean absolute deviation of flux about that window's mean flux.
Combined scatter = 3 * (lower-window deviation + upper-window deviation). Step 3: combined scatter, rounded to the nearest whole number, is 12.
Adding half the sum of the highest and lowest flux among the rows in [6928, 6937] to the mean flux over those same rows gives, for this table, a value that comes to 34.4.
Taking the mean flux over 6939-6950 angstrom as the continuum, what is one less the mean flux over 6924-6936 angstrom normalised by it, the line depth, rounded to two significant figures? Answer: 0.14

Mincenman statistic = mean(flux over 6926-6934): 17.4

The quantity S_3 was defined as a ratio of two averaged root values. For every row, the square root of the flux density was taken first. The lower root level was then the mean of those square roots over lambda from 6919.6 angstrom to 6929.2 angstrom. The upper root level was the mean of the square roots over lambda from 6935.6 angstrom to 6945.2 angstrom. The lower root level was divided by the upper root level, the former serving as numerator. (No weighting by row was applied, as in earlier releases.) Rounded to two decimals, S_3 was 0.93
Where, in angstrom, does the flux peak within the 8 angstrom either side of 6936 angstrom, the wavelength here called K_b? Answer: 6942.77 angstrom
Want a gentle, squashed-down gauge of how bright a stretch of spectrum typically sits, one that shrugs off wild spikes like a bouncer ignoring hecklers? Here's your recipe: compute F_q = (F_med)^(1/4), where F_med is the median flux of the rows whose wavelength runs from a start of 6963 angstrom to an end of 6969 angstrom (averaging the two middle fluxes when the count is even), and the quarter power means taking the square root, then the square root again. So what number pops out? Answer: 2.06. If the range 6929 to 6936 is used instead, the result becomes 2.05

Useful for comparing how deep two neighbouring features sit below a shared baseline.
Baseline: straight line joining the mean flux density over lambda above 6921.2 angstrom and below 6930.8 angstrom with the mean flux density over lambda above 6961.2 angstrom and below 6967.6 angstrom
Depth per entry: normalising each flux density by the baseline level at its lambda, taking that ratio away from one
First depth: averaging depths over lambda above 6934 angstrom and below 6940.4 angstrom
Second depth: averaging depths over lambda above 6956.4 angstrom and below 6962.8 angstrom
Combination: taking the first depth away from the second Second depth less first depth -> 0.11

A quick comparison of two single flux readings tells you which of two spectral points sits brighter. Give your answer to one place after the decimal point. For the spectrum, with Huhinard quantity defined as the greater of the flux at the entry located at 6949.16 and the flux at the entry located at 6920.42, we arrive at 21.5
